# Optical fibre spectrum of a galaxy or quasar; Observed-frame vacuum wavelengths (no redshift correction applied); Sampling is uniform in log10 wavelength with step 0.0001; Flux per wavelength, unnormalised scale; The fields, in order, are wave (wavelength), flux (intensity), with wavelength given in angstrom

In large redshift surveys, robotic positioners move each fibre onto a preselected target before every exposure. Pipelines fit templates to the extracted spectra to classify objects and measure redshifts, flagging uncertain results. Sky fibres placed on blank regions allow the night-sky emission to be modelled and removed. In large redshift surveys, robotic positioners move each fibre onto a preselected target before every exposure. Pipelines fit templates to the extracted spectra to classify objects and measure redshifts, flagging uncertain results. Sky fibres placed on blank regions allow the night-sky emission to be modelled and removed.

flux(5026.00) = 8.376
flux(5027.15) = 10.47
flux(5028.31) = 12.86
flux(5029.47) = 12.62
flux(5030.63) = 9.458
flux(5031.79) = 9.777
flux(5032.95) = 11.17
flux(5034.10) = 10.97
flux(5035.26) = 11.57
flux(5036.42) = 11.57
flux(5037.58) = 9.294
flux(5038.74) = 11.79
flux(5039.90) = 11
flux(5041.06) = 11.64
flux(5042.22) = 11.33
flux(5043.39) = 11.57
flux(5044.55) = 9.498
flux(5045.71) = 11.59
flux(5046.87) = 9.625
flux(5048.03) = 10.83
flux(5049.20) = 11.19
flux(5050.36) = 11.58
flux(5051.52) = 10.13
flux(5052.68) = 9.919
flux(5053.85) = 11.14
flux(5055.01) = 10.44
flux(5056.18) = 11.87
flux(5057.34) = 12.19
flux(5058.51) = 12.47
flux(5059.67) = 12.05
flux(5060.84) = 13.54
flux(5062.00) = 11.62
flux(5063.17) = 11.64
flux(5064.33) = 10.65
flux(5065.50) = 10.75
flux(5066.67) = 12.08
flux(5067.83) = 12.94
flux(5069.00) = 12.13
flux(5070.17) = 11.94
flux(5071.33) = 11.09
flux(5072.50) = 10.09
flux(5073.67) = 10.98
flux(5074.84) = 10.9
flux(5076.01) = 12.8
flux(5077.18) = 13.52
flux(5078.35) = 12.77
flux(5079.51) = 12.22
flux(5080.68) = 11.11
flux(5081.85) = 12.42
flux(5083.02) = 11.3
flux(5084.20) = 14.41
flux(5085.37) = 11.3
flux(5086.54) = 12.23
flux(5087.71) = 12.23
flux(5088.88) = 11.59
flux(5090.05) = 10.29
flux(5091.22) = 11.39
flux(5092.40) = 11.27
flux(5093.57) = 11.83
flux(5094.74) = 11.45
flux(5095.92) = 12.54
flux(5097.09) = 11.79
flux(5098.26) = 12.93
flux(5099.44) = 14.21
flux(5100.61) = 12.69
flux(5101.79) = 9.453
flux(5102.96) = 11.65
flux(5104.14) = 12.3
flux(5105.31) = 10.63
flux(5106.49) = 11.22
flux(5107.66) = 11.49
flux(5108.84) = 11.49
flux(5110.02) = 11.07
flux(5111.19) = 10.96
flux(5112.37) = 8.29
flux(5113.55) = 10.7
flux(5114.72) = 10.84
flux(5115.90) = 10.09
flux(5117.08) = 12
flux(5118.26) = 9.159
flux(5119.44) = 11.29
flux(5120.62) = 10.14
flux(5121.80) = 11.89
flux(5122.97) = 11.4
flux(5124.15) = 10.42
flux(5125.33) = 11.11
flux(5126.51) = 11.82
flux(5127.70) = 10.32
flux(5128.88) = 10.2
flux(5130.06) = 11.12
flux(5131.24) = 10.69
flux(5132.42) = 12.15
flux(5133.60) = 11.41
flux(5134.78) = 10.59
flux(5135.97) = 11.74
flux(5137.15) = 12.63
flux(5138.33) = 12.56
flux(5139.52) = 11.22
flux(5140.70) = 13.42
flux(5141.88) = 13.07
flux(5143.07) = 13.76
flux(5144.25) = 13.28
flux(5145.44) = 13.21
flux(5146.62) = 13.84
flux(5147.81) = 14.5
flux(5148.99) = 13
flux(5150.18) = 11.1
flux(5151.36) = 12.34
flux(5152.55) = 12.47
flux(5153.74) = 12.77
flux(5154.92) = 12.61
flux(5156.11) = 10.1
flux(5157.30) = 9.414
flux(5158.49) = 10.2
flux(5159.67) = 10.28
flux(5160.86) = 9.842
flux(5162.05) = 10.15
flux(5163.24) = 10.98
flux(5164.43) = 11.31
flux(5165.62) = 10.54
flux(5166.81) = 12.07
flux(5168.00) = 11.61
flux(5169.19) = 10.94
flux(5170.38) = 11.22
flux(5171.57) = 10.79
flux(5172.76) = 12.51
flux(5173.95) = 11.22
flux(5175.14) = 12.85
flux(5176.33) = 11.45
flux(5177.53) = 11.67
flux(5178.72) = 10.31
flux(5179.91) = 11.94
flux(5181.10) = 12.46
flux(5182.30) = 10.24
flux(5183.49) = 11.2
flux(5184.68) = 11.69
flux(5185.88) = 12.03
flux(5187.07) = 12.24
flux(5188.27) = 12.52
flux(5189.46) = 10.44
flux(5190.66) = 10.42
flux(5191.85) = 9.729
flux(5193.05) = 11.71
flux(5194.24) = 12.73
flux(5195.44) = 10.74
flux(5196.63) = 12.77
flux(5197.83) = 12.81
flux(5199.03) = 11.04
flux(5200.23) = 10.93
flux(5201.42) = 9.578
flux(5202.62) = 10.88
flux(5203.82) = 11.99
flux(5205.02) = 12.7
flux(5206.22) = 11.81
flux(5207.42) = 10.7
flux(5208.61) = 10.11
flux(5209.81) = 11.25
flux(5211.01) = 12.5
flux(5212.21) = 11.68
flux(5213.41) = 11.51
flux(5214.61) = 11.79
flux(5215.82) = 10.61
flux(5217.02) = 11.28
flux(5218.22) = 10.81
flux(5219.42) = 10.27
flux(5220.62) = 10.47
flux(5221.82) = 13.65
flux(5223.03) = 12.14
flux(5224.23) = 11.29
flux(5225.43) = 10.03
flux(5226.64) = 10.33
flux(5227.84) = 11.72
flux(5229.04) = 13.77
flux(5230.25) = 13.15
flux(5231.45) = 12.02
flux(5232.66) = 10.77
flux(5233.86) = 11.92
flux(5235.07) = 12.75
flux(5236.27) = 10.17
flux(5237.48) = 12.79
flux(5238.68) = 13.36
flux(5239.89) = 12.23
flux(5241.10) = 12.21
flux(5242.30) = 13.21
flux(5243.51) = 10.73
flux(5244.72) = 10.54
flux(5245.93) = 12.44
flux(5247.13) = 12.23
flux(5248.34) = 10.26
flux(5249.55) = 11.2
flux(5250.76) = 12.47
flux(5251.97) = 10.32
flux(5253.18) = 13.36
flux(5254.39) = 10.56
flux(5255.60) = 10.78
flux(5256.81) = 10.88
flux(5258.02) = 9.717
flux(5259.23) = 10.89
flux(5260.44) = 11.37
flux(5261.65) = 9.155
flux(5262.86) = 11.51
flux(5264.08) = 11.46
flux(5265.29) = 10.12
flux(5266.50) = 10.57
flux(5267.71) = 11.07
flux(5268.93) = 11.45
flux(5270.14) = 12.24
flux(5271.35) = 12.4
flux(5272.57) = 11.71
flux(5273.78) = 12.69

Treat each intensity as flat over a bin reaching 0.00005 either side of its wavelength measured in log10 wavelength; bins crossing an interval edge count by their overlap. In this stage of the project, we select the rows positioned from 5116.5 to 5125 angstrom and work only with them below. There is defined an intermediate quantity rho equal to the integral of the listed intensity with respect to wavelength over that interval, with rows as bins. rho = 93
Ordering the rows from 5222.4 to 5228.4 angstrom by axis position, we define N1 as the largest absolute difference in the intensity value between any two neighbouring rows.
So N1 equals 1.4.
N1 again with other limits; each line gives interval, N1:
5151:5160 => 2.5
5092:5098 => 1.1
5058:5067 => 1.9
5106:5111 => 0.4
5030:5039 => 2.5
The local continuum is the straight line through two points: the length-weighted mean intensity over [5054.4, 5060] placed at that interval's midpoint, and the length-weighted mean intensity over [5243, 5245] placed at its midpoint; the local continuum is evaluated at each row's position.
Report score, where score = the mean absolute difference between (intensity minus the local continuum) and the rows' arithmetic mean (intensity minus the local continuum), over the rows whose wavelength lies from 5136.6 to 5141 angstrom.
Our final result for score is 0.6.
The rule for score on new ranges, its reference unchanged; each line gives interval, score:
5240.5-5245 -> 1.0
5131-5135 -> 0.6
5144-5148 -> 0.5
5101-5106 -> 1.0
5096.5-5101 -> 0.7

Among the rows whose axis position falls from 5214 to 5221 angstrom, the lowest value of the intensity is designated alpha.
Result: 10.27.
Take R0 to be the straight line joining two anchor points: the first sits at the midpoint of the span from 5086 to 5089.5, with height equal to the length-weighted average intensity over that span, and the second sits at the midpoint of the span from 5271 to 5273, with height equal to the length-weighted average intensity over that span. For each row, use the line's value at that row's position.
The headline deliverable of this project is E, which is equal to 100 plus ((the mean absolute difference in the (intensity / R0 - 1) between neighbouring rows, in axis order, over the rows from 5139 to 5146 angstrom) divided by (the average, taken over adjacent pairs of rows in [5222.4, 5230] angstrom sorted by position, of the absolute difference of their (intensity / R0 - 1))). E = 101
